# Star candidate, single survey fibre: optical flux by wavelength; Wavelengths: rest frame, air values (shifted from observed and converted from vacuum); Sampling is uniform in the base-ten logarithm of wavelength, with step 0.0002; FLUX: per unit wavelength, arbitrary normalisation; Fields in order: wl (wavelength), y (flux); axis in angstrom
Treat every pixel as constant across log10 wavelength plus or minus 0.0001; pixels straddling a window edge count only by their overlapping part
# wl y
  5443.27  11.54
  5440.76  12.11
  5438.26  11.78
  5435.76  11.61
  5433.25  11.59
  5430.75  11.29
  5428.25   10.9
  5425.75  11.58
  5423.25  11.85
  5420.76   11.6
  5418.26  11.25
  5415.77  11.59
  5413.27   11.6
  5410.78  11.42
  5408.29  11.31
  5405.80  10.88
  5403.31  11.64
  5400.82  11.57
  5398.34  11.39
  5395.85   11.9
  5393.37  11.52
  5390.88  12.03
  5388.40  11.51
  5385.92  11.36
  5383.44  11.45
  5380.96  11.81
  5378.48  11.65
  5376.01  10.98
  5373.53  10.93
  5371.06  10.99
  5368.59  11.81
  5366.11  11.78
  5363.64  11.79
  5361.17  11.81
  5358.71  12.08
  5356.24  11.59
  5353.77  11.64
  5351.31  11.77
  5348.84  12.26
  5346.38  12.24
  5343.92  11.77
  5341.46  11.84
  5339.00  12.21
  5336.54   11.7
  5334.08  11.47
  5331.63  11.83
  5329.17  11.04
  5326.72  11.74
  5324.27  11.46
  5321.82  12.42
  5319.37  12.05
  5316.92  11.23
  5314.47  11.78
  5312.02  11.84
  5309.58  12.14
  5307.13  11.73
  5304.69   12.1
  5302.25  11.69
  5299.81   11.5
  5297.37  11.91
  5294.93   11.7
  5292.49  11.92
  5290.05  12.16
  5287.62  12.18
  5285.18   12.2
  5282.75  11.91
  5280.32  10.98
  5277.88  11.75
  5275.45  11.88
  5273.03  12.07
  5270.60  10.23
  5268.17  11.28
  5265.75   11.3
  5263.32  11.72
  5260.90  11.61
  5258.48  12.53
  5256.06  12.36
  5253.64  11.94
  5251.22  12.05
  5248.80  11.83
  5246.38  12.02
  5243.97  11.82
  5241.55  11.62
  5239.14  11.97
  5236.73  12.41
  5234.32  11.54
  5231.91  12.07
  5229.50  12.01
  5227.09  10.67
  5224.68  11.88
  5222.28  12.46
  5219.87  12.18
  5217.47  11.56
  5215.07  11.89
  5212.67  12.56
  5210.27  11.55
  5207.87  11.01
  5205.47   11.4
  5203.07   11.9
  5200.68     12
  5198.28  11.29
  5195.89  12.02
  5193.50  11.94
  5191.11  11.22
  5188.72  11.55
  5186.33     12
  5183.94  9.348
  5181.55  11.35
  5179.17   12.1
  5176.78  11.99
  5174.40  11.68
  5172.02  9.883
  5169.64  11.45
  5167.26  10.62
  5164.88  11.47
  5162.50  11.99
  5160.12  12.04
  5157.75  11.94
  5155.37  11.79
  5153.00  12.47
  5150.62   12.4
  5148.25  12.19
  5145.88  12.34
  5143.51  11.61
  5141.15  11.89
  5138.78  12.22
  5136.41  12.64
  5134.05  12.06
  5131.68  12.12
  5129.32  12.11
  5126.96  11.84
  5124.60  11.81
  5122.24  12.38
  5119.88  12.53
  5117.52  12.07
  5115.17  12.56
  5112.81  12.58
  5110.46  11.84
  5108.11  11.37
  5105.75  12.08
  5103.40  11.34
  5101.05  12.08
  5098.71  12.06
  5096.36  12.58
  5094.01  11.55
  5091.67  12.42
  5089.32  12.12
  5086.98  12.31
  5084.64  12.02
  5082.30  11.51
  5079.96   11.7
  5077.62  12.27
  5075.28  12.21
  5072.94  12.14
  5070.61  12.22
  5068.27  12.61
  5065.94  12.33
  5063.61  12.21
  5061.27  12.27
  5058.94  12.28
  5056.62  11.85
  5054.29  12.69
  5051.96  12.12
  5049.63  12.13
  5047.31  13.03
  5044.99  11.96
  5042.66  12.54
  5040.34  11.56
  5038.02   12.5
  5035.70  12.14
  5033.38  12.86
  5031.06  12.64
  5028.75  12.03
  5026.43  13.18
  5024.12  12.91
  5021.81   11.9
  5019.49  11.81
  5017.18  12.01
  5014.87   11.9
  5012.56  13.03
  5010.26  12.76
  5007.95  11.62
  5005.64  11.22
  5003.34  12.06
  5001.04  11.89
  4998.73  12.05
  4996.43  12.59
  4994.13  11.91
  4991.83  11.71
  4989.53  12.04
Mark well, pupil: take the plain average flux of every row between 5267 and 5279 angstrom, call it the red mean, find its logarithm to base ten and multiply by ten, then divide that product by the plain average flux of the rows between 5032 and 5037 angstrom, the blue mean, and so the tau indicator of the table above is 0.847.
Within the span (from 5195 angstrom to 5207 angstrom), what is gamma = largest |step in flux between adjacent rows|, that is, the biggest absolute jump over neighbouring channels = 0.73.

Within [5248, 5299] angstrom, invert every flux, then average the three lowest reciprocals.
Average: 0.0809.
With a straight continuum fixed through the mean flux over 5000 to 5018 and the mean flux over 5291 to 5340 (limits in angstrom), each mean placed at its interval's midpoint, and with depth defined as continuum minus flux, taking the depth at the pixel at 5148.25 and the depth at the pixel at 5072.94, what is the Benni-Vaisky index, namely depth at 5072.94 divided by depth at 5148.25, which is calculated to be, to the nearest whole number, 1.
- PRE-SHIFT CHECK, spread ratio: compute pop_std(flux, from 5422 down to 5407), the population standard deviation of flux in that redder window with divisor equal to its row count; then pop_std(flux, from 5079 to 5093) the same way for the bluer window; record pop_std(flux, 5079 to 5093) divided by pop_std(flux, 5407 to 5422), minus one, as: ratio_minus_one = 1.2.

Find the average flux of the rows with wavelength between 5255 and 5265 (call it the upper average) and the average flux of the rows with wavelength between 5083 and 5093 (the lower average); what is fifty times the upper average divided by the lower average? 49.3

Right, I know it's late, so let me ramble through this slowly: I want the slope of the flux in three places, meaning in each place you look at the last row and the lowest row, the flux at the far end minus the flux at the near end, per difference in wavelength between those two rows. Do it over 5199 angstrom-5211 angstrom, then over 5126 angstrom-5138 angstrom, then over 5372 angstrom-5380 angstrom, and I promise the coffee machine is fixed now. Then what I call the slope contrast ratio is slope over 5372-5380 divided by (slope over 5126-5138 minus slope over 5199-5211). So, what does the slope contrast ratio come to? 1.1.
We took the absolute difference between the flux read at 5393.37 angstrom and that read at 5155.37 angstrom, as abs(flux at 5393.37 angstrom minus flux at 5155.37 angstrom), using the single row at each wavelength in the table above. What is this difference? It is 0.27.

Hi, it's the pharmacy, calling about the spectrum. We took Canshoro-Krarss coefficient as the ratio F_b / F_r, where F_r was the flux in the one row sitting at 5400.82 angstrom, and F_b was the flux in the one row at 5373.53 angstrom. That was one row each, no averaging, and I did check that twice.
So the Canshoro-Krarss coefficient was 0.94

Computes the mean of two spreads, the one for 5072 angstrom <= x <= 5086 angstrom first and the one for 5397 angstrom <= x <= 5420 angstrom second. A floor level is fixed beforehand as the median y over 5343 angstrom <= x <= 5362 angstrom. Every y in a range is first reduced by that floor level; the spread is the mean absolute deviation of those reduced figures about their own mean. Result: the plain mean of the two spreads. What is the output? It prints 0.21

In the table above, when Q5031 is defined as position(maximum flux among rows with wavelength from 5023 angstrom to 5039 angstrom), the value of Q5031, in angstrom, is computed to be 5026.43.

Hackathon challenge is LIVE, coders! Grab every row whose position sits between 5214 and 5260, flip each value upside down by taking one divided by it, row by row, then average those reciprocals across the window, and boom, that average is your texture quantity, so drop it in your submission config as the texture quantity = 0.084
